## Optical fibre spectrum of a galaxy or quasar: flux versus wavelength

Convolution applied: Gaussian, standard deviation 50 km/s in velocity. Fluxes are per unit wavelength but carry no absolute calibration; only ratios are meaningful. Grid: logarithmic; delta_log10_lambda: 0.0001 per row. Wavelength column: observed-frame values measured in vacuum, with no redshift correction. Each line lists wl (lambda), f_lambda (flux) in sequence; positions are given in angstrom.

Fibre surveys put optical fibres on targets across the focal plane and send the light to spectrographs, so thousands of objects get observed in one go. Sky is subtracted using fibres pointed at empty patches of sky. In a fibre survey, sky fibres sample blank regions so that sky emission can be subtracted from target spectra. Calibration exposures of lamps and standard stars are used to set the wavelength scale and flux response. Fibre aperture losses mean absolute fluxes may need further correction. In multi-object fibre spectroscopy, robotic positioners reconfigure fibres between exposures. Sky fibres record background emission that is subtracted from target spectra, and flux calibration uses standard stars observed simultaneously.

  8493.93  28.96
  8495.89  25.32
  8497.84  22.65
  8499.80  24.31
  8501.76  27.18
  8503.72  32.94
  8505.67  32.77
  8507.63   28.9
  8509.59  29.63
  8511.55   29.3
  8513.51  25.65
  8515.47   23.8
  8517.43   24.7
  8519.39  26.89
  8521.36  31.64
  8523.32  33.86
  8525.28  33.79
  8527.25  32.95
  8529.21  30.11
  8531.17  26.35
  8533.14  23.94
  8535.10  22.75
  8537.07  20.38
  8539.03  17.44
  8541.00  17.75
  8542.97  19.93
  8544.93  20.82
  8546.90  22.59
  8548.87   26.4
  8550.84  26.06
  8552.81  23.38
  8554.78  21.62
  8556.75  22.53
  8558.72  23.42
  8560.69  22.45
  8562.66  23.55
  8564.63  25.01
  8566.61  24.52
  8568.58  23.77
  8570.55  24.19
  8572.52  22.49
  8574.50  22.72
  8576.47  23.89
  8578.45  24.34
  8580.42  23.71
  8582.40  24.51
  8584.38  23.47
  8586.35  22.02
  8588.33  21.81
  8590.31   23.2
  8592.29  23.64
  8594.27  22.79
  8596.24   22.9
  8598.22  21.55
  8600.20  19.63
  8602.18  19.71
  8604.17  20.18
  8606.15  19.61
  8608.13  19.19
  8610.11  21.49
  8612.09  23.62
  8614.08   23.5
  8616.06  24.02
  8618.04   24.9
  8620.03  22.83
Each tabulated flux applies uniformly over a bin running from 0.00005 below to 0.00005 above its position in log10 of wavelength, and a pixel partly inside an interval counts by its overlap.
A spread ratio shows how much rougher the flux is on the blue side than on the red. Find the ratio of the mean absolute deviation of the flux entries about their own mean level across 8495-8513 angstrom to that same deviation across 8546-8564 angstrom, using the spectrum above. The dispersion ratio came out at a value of 2.4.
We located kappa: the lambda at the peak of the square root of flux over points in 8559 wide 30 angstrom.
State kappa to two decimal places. 8548.87 angstrom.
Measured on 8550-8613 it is 8550.84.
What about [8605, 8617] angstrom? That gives 8616.06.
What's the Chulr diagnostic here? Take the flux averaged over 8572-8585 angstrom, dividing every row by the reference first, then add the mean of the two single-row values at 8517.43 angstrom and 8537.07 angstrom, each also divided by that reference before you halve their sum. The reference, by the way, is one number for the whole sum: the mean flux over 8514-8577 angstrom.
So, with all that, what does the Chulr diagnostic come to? 1.88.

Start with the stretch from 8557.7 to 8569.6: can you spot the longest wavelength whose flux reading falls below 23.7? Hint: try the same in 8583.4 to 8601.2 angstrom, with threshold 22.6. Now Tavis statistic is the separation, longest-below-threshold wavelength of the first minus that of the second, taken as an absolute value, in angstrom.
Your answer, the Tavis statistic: 37.5 angstrom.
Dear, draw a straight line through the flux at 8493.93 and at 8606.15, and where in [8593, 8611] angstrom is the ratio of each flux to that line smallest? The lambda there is 8600.20 angstrom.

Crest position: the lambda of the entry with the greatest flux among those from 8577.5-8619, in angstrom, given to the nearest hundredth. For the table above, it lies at 8618.04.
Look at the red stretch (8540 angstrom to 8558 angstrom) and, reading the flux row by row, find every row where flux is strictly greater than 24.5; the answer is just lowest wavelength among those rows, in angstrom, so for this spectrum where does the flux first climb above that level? 8548.87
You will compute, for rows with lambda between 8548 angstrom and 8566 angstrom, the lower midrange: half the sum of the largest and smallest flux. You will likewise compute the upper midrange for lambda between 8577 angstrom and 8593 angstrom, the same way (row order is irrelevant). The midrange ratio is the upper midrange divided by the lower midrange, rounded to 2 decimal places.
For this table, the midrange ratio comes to 0.96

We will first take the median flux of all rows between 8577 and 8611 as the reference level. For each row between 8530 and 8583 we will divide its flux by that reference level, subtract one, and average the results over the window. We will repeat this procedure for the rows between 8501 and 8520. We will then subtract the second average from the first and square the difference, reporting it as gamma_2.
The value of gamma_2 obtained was 0.056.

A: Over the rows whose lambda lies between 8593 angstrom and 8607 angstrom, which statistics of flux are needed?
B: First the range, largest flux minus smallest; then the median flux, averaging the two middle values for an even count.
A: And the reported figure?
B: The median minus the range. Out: 16.9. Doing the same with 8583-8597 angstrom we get 21.1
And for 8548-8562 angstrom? 18.6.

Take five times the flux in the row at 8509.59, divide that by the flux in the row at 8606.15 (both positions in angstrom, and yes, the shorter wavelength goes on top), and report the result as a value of 7.6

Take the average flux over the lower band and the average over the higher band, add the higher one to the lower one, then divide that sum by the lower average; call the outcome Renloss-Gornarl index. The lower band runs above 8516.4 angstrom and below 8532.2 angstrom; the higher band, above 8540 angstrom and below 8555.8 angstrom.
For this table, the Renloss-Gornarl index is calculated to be 1.74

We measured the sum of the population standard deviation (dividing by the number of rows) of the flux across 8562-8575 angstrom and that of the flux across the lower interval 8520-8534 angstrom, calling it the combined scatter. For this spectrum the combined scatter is 4.4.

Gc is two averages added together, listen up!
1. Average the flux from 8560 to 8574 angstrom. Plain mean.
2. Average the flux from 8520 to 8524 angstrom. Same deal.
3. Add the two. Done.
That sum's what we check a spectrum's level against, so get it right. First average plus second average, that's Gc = 56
